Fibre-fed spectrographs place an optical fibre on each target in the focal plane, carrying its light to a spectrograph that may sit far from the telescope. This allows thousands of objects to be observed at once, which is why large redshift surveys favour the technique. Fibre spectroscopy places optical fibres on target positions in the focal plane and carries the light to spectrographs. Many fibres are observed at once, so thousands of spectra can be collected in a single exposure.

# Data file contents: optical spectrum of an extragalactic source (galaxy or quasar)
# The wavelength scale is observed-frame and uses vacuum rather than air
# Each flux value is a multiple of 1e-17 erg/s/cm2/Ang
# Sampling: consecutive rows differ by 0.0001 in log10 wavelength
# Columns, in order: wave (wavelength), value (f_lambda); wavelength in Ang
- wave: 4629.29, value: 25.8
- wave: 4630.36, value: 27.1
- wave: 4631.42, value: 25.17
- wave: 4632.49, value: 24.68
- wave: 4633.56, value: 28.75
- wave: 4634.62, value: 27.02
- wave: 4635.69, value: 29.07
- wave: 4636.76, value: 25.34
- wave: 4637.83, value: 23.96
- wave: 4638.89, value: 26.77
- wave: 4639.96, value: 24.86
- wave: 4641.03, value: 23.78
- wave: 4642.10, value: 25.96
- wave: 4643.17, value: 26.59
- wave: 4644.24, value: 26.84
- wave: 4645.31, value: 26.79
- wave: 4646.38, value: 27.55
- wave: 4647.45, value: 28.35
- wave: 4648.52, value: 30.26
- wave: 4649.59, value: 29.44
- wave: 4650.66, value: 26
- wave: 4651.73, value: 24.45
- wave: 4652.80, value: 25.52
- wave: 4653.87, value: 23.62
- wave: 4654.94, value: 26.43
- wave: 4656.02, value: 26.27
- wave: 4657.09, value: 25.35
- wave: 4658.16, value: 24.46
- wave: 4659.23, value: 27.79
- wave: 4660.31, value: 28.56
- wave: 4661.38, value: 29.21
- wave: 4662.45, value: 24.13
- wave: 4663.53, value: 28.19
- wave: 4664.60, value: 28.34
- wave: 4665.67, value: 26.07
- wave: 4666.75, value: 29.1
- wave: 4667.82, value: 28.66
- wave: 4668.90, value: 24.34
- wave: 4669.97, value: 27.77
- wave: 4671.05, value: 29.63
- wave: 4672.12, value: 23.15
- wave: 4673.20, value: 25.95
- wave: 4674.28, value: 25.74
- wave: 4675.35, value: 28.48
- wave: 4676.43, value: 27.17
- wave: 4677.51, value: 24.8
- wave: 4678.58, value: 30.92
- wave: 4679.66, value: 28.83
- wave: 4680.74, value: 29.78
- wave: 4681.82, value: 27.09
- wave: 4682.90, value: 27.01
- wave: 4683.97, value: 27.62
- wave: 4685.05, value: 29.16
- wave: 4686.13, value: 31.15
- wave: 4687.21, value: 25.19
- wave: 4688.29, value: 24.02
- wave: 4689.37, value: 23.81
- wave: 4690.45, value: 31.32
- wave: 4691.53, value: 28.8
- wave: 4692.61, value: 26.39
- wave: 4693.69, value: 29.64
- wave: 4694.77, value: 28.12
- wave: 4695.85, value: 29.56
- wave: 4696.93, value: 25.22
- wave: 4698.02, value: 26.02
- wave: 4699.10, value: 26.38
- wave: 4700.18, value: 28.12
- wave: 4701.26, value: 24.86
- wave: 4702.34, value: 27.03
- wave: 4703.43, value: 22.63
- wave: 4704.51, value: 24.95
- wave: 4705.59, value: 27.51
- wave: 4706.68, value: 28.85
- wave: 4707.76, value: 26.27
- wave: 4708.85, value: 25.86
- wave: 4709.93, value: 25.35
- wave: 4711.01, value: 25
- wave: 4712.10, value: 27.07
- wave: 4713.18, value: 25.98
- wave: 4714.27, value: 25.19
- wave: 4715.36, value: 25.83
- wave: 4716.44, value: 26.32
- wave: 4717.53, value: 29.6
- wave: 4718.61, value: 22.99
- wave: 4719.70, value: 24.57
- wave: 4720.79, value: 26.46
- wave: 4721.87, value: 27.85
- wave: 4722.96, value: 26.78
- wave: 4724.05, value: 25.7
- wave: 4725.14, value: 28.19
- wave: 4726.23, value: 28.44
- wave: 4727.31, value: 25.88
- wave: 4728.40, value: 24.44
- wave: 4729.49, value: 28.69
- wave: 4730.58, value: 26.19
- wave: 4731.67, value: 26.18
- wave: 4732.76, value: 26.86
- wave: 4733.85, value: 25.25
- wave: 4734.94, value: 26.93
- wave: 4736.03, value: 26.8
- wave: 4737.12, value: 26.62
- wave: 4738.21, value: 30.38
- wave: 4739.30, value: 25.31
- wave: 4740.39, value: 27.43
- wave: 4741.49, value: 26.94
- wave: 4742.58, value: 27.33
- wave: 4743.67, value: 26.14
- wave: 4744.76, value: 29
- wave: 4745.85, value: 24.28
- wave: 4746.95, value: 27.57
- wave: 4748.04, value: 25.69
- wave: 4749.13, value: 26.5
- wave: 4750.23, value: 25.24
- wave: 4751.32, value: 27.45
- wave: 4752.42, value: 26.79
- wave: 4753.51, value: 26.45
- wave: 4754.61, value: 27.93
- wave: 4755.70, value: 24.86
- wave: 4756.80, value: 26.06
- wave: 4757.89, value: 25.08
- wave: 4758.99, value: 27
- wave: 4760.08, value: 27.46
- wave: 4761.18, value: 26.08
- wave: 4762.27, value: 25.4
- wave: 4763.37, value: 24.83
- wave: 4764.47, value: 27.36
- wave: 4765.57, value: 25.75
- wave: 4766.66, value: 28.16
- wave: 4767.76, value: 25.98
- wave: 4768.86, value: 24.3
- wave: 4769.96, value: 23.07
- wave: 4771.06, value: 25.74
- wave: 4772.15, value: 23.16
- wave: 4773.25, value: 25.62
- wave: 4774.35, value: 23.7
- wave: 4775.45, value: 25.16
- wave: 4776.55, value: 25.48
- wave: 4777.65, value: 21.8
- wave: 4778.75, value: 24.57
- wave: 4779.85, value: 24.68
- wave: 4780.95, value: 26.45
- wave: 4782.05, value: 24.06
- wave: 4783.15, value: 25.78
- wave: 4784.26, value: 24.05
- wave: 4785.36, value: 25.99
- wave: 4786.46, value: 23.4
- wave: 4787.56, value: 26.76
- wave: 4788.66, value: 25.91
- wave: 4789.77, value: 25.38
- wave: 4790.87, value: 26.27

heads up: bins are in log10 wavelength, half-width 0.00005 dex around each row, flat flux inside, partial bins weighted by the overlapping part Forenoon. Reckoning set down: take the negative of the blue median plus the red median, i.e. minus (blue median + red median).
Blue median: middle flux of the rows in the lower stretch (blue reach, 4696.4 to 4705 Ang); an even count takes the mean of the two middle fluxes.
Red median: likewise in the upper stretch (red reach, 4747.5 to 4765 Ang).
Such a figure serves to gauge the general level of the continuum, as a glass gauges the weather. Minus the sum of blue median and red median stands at -51.9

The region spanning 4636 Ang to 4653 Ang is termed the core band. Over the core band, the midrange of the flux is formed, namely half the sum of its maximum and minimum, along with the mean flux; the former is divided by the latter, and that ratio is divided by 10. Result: 0.102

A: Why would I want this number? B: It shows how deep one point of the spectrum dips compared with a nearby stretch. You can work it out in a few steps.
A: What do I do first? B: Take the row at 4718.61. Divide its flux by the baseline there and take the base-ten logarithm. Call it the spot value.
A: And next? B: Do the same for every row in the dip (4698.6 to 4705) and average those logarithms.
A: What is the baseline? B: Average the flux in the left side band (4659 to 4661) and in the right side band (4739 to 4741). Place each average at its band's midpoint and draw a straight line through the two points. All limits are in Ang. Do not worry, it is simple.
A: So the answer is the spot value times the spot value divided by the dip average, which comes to -0.17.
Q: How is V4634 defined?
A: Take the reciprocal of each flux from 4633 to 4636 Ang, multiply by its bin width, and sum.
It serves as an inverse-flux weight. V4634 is 0.11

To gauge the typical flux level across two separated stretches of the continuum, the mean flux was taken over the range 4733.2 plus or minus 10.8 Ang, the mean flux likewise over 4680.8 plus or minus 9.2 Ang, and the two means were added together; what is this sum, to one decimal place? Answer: 53.9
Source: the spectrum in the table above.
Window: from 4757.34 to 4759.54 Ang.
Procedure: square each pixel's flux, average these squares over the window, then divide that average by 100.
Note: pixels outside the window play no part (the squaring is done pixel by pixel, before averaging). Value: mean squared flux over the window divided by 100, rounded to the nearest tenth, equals 6.8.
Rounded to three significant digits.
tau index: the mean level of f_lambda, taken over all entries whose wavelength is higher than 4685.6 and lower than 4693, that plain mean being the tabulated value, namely 27.2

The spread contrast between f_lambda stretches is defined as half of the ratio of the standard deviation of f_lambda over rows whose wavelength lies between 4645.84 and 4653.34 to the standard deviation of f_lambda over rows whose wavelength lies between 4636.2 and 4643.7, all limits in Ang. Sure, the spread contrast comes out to 0.9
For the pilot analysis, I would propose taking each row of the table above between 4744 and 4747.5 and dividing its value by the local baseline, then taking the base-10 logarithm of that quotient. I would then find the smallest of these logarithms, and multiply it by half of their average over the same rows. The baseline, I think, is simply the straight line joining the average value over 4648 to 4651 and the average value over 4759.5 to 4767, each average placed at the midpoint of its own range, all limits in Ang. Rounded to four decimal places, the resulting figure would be 0.0000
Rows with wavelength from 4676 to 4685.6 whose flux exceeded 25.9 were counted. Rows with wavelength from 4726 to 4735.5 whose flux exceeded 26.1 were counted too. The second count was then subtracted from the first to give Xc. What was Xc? 2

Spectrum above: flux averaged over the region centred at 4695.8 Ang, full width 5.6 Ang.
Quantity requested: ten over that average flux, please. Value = 0.36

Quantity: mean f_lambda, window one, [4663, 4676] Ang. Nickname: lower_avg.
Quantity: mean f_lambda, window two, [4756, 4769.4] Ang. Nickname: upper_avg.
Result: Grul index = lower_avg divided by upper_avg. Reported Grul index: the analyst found 1.04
